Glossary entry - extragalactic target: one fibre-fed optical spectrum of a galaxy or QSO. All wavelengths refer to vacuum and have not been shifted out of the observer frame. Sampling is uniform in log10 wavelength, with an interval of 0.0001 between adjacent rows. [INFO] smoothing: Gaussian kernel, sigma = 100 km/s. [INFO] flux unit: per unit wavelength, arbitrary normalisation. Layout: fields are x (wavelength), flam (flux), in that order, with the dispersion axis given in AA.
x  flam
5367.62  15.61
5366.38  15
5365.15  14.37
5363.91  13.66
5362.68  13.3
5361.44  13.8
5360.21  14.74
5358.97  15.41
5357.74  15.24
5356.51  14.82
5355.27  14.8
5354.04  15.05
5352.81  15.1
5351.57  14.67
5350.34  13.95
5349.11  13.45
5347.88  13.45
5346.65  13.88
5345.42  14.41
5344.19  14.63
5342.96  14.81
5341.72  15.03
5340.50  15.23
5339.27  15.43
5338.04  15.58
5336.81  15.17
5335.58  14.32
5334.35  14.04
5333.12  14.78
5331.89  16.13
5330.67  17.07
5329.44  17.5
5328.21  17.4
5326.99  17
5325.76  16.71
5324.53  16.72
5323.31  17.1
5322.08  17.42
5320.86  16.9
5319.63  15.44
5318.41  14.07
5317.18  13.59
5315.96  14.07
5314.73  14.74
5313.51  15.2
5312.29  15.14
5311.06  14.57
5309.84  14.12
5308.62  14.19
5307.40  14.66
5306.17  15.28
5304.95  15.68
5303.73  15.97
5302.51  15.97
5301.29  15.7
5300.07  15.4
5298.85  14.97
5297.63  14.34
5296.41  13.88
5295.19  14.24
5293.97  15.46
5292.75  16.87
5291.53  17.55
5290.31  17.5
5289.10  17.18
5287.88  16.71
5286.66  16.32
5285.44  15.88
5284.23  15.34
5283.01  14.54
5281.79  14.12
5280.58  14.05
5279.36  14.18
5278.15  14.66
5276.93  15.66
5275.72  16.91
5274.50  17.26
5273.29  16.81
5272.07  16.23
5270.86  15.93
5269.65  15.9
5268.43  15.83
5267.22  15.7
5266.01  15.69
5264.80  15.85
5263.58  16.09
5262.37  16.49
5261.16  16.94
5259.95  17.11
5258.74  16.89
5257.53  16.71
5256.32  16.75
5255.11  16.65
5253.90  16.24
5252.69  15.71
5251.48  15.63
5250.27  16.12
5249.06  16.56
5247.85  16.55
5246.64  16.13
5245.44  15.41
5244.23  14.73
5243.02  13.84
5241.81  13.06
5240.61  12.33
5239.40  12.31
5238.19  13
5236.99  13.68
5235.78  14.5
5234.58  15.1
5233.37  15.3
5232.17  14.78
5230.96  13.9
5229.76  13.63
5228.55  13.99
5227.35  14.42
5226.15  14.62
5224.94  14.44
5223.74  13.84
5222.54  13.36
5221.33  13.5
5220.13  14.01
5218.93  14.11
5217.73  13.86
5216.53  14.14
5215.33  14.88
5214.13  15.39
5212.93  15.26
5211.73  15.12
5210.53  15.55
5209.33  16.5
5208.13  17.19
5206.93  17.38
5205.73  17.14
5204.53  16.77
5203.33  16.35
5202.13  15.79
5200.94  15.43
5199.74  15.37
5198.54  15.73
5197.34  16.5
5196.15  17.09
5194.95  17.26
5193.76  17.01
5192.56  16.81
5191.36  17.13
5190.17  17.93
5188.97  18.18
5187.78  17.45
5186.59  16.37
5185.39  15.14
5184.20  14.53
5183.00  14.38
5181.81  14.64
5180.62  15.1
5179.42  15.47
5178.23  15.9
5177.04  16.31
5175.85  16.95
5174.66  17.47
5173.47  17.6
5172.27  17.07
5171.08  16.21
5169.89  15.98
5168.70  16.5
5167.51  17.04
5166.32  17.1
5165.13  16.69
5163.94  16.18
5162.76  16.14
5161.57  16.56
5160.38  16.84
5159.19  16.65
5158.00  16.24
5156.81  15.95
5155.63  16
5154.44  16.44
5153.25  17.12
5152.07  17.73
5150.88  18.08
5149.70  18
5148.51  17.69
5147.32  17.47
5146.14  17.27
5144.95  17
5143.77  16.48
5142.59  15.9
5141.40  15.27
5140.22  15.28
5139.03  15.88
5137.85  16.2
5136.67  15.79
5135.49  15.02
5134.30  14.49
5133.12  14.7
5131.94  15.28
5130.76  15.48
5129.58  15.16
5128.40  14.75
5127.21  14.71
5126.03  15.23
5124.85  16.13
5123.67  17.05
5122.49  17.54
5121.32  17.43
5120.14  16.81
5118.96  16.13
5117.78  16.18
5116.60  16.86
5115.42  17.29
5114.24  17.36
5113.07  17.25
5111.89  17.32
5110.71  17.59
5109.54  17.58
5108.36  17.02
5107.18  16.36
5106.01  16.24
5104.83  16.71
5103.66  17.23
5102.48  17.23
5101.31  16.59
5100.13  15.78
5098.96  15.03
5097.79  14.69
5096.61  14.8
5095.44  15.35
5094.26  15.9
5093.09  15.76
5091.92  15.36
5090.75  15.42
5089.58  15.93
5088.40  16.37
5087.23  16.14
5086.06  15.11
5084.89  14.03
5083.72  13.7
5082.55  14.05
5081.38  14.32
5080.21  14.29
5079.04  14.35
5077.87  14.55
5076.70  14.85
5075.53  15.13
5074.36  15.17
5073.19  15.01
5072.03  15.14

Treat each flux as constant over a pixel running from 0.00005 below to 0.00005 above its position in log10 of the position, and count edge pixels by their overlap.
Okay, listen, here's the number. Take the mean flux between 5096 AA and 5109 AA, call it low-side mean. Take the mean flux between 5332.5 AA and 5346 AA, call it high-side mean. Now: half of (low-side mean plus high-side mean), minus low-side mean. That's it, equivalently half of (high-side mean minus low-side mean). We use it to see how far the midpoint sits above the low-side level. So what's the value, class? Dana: -0.65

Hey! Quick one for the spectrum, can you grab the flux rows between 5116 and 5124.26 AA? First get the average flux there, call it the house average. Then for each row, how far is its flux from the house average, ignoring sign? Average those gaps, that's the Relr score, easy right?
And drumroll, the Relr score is 0.41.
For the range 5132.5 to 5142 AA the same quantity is 0.47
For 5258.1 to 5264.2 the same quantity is 0.33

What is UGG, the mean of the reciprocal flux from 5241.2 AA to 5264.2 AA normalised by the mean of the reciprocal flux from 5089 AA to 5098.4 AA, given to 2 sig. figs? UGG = 0.97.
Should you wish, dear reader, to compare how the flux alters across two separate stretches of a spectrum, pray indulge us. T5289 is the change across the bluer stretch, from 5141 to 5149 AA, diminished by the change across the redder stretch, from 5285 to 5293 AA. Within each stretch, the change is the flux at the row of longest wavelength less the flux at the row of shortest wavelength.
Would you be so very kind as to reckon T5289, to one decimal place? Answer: 1.4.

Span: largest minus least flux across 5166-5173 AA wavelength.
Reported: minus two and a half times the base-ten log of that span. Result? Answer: -0.12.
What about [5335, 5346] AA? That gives -0.25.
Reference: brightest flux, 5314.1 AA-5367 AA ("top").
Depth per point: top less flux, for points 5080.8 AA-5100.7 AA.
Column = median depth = 2.15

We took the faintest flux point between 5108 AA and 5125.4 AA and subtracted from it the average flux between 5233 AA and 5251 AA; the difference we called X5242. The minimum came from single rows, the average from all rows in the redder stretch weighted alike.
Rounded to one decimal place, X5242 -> 1.6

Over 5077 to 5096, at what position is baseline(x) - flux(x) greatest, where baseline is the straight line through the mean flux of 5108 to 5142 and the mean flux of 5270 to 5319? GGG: 5083.72 AA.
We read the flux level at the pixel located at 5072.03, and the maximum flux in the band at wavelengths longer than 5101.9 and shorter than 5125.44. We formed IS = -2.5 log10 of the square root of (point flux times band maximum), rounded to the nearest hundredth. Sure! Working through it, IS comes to -3.03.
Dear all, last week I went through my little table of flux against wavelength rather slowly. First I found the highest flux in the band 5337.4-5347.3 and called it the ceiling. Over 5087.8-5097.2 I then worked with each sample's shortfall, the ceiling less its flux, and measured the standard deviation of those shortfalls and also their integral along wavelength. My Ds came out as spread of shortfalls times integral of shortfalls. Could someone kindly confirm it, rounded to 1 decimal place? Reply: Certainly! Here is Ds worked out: -0.1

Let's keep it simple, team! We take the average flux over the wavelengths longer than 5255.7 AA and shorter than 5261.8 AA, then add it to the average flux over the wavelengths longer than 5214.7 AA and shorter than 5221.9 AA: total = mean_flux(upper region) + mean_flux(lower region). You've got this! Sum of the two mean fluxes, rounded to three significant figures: 31.0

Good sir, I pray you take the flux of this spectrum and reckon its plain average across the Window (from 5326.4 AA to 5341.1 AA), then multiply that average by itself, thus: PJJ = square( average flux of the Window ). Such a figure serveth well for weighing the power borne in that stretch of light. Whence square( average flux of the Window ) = 250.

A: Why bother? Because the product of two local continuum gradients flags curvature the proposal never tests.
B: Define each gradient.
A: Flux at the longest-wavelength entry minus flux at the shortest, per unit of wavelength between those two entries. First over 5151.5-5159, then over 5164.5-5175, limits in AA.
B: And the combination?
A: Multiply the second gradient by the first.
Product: -0.021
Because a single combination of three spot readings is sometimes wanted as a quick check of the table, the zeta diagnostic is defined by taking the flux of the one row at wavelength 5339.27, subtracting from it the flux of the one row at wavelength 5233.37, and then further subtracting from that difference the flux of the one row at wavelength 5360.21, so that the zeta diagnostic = -14.6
